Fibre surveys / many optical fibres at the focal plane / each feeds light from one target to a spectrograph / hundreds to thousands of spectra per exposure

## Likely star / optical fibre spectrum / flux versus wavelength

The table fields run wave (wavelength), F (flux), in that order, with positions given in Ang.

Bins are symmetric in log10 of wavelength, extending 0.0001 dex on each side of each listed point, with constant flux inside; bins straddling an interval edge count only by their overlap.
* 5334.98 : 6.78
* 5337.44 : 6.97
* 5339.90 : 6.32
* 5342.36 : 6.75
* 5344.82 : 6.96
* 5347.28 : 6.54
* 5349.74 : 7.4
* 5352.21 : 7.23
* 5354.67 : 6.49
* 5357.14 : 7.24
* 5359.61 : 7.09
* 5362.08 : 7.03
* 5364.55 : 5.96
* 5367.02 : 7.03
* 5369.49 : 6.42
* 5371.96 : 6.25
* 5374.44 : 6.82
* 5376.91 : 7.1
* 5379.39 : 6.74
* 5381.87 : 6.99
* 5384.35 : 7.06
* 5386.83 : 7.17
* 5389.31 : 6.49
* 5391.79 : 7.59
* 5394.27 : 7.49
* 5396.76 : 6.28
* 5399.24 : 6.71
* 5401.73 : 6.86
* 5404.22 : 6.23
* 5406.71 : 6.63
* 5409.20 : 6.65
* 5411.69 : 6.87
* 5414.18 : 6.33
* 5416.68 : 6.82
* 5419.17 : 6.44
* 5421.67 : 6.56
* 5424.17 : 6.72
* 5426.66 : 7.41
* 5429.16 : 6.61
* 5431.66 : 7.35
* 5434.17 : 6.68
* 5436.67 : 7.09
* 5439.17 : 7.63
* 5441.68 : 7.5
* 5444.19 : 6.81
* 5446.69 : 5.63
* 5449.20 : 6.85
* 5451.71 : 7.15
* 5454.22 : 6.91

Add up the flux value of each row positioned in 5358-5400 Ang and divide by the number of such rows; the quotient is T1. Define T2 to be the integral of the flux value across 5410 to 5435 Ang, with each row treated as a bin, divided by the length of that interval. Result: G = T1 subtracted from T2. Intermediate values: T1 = 6.84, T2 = 6.78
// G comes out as -0.06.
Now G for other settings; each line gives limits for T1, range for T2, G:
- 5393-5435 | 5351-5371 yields 0.06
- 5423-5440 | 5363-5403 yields -0.26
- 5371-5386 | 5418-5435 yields 0.00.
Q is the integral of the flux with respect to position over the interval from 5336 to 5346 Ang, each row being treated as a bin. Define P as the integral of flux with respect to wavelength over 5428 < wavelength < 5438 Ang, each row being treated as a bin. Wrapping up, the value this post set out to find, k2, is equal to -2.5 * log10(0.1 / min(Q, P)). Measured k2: 7.07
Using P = 69.4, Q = 67.5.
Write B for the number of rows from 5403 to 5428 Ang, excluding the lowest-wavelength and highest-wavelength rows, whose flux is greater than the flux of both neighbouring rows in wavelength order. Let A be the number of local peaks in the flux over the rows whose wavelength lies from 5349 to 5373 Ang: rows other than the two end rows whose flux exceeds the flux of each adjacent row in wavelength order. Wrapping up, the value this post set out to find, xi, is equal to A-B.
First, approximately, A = 2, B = 2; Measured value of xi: 0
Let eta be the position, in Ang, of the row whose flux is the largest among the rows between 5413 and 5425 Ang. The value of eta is 5416.68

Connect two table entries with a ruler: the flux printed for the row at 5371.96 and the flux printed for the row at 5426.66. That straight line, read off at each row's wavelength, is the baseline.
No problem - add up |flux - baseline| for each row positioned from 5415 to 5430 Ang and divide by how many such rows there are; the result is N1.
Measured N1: 0.57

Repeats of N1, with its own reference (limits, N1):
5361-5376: 0.46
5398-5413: 0.30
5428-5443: 0.45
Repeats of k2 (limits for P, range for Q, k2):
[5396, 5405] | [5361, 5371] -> 6.93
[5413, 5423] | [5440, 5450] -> 7.04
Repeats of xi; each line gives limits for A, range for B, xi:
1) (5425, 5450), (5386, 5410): 0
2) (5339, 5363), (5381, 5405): 0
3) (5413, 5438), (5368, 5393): 1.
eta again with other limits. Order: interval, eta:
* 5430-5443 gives 5439.17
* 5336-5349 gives 5337.44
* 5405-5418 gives 5411.69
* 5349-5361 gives 5349.74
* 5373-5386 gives 5376.91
